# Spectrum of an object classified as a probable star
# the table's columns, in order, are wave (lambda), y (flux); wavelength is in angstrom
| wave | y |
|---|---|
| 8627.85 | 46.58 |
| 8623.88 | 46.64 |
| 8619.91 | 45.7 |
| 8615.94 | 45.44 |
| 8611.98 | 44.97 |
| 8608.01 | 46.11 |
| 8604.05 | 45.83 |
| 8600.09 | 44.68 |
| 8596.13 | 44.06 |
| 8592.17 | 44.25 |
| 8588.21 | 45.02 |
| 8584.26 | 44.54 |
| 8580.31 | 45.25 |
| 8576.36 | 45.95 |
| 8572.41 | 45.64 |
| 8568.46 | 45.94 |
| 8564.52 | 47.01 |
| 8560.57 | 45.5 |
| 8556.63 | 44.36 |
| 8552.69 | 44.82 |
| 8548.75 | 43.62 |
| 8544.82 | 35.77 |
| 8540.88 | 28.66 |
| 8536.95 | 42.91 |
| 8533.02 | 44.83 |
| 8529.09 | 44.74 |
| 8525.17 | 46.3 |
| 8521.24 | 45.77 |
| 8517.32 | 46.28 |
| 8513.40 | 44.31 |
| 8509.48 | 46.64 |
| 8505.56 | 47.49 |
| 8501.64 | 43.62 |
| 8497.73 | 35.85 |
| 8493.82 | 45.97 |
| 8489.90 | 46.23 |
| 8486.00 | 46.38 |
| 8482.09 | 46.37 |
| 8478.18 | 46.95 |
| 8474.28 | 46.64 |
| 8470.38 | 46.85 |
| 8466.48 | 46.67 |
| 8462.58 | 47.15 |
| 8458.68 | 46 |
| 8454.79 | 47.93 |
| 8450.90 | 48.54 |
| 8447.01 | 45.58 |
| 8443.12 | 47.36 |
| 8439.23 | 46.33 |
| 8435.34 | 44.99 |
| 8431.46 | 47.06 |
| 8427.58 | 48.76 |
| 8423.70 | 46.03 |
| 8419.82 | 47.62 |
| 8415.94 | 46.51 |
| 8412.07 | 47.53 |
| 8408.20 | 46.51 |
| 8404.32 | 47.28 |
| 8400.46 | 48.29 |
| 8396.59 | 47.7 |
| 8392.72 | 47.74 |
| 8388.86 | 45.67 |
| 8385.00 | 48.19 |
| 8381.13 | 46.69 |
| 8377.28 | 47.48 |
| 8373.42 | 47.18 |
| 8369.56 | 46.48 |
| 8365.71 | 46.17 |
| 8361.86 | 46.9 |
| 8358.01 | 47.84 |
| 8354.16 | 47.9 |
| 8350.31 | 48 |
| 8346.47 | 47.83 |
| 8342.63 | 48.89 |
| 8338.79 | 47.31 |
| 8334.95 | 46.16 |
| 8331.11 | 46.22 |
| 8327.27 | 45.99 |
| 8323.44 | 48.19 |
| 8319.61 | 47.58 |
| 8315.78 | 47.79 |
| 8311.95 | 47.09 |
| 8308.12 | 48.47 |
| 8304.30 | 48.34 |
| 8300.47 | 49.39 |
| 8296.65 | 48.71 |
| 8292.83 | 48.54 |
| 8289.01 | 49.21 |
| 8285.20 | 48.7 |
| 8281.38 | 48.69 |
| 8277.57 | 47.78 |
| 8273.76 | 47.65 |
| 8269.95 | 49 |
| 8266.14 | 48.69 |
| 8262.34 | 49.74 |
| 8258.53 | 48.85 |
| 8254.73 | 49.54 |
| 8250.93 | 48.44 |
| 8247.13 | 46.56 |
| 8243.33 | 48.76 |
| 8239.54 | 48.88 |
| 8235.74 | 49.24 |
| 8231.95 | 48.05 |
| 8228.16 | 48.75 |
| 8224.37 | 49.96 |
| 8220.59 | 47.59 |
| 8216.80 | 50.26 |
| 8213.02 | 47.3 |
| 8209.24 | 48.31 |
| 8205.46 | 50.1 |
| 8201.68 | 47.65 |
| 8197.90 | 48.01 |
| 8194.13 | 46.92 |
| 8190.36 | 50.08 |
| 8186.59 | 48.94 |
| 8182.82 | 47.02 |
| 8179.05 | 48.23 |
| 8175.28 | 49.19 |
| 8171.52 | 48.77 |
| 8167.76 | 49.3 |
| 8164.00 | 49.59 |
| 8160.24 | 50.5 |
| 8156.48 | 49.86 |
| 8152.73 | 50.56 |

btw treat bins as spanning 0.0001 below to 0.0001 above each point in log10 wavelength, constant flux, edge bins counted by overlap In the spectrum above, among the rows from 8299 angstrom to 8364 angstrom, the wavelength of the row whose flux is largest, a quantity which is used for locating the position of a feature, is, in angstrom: 8300.47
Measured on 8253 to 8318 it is 8262.34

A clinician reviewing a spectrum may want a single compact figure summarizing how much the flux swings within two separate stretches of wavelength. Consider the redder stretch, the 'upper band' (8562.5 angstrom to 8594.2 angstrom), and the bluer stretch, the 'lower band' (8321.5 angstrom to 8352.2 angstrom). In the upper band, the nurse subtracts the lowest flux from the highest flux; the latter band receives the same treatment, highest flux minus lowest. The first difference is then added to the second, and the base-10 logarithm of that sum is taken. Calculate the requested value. 0.75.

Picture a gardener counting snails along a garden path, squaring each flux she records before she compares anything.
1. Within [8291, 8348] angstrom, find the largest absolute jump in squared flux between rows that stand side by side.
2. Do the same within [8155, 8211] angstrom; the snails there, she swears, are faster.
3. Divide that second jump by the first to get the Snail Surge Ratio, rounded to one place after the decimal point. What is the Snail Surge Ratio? 1.5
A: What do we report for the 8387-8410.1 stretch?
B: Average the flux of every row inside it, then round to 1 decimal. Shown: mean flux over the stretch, 47.2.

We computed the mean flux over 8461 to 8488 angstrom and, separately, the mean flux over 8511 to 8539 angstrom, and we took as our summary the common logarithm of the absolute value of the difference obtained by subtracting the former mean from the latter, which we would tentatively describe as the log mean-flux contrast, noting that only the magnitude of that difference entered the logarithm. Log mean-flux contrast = 0.23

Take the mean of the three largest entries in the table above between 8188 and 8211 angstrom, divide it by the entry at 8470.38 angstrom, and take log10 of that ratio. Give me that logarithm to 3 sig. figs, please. 0.0239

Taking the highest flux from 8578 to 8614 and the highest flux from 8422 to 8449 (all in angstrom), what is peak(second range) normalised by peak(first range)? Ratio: 1.06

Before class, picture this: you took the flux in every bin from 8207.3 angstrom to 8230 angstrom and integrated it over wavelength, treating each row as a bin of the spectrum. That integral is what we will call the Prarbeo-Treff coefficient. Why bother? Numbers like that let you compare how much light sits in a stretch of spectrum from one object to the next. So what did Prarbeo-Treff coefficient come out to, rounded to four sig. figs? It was 1106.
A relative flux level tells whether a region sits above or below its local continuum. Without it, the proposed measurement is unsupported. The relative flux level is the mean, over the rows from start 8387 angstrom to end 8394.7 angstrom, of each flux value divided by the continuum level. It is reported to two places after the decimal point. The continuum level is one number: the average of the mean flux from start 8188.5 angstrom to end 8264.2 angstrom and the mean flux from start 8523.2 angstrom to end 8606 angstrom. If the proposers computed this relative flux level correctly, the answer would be 1.01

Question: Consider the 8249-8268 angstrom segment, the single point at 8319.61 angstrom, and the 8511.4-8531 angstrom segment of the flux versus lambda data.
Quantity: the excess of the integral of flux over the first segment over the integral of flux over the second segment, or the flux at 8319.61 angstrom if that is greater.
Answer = 47.6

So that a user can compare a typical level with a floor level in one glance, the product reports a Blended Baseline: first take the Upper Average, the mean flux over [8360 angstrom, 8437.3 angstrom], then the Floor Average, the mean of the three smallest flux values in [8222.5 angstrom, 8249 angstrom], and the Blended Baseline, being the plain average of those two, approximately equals 47.4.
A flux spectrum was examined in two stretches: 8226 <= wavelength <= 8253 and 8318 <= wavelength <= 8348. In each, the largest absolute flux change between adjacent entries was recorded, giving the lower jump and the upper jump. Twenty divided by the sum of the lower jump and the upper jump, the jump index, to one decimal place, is 4.5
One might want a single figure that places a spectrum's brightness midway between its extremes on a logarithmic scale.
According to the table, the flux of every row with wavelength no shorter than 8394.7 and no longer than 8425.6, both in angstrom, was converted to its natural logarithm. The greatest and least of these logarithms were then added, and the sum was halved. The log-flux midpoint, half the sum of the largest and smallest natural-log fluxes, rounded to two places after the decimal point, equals 3.85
